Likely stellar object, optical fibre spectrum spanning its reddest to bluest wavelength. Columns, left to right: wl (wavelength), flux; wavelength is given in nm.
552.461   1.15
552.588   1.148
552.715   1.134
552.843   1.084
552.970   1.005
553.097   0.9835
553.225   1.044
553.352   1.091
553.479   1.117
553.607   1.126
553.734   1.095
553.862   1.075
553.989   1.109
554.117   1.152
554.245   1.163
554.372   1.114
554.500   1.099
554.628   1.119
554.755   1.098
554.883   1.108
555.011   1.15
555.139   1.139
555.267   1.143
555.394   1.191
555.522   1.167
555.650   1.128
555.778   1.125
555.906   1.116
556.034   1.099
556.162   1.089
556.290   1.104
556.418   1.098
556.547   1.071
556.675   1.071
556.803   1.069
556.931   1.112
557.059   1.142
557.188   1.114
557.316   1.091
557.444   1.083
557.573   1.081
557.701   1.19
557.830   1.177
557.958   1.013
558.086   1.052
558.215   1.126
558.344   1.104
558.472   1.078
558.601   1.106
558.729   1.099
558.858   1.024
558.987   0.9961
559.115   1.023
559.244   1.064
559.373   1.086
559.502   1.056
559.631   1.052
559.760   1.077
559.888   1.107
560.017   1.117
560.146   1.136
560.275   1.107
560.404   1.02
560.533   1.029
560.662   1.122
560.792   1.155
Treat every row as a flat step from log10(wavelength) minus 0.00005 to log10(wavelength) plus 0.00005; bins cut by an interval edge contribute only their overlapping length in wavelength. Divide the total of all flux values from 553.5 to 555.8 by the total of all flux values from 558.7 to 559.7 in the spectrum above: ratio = 2.4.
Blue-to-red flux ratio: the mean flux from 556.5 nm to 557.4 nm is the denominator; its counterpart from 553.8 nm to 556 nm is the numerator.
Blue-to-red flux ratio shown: 1.03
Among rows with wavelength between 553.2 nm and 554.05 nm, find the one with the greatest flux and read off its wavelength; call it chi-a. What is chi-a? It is 553.607 nm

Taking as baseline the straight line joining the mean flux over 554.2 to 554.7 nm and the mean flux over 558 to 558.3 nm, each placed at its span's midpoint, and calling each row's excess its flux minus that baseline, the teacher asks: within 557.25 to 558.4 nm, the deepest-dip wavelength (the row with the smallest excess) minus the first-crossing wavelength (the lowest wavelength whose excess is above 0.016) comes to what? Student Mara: 0.26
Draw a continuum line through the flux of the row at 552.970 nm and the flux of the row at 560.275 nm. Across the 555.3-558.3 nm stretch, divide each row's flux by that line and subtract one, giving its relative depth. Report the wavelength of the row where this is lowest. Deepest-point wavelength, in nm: 557.958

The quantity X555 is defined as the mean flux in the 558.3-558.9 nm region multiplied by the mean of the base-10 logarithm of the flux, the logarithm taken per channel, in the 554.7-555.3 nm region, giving 0.056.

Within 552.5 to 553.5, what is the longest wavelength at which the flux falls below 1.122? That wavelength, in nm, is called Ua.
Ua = 553.479 nm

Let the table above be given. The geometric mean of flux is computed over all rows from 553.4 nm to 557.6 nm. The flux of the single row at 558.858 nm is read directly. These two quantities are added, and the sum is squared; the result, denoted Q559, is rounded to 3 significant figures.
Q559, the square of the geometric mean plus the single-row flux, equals 4.57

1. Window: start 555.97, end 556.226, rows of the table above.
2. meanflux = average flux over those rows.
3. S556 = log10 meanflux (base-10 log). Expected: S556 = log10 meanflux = 0.039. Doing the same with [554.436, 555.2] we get 0.049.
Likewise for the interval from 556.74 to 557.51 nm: 0.042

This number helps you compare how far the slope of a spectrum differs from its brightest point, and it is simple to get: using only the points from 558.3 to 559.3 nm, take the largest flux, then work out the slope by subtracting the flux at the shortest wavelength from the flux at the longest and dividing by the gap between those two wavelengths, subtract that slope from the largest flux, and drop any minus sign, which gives 1.15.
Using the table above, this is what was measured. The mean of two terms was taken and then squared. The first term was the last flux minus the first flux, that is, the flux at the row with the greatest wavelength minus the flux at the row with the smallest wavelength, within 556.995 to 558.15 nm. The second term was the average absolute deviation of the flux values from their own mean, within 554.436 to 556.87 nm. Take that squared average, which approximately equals 0.0010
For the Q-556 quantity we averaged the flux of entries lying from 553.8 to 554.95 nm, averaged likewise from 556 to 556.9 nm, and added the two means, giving 2.20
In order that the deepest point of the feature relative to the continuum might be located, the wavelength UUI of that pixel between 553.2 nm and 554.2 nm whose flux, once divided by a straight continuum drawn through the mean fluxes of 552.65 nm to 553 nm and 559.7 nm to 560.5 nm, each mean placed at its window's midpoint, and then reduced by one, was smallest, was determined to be 553.225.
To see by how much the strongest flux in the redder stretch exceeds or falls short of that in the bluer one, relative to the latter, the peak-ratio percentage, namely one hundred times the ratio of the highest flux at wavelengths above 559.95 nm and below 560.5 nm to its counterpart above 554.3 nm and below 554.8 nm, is 102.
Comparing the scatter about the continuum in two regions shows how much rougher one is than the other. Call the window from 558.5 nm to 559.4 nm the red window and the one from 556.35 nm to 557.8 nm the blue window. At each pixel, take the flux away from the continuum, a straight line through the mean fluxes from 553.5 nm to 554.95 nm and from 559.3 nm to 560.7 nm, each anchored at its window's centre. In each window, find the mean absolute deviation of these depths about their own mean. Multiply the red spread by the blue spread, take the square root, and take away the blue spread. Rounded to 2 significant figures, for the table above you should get 0.0040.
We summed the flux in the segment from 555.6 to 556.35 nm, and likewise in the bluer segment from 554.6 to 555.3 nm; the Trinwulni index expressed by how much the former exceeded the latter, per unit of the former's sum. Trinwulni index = -0.014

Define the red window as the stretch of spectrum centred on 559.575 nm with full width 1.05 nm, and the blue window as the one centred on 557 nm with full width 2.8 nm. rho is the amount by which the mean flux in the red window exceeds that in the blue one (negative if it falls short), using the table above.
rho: -0.03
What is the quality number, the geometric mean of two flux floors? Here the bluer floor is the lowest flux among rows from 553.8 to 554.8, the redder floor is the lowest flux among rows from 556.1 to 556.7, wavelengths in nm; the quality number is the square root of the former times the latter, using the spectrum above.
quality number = 1.07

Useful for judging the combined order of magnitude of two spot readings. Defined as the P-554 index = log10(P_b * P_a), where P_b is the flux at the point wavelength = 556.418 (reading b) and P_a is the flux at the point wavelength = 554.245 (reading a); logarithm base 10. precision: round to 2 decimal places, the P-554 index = 0.11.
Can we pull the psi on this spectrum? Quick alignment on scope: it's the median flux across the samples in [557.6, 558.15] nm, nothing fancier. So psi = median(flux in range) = 1.11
